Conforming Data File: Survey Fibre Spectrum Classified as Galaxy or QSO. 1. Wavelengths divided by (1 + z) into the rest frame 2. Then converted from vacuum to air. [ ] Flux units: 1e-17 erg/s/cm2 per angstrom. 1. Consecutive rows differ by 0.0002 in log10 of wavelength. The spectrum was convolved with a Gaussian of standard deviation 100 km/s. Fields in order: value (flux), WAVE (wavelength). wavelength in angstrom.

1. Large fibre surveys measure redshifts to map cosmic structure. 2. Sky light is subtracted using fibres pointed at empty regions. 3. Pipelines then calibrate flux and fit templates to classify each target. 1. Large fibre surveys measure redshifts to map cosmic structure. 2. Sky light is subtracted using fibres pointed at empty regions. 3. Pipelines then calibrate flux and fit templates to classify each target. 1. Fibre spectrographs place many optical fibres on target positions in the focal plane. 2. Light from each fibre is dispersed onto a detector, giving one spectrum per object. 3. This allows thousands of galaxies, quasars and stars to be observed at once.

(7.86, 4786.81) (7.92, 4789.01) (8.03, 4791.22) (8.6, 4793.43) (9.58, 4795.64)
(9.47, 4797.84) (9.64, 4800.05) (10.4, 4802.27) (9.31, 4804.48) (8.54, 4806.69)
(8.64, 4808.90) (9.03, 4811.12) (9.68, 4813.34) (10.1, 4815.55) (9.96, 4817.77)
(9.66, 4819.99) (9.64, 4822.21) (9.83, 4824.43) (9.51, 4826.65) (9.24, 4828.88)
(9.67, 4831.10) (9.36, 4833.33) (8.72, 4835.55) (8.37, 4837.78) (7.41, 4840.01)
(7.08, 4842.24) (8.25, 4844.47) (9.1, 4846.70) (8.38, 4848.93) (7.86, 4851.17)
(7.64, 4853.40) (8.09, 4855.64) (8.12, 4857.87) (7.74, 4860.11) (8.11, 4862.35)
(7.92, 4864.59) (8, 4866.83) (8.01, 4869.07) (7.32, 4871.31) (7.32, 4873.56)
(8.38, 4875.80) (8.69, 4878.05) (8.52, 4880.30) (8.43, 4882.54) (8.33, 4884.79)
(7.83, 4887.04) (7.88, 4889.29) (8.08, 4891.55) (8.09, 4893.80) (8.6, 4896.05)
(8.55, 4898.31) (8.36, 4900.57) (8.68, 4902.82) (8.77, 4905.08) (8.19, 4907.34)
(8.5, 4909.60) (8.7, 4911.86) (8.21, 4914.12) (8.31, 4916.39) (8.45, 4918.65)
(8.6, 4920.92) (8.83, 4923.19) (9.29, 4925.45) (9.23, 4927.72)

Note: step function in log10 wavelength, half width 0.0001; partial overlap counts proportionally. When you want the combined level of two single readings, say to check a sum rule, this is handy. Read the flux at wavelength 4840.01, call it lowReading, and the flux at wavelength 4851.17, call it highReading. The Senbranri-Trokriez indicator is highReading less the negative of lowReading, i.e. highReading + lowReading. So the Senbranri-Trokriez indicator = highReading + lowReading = 15.3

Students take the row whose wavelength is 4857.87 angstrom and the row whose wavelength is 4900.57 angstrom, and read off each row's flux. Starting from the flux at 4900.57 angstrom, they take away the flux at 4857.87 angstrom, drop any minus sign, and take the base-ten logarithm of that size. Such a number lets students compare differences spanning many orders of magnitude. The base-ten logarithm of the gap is -0.6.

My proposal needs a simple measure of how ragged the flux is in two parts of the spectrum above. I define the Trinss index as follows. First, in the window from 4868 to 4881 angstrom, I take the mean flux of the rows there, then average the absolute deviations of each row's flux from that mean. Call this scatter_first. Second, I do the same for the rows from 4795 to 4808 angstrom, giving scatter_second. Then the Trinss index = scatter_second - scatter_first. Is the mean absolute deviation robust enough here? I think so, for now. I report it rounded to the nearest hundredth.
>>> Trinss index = -0.11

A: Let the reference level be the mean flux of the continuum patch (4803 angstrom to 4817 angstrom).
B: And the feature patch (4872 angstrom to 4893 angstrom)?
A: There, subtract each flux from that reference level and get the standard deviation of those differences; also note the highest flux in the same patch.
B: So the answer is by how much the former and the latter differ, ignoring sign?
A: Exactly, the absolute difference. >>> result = 8.3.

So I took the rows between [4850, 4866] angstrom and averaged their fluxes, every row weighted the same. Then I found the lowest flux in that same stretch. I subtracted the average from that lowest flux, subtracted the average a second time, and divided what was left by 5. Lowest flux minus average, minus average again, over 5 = -1.64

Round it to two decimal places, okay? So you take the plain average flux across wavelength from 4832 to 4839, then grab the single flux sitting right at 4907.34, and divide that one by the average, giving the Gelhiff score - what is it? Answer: 0.93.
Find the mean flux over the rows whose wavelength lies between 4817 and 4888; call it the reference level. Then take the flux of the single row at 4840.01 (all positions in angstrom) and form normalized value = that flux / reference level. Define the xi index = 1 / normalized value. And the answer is 1.14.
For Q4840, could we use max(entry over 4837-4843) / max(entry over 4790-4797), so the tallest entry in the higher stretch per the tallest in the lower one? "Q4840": 0.87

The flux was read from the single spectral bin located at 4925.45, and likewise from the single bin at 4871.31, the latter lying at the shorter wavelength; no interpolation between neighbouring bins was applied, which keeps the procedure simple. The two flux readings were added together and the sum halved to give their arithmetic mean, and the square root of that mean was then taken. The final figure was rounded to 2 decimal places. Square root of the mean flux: 2.88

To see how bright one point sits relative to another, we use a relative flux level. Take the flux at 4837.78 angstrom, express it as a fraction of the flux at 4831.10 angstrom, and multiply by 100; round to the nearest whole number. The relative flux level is 87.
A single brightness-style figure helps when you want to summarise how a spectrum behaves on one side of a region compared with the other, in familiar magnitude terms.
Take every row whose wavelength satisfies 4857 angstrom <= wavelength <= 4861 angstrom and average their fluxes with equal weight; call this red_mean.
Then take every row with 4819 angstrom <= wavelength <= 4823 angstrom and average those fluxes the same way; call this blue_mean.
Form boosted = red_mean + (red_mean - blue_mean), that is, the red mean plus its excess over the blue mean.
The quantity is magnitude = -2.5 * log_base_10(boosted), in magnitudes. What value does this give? -2.0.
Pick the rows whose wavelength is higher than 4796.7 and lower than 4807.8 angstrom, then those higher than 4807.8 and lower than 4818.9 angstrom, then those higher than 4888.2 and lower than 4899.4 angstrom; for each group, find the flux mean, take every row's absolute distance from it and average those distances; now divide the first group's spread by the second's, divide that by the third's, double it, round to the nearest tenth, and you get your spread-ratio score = 6.3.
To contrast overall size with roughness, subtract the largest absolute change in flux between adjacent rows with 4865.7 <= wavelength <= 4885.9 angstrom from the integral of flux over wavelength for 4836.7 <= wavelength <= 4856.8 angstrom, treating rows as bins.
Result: 160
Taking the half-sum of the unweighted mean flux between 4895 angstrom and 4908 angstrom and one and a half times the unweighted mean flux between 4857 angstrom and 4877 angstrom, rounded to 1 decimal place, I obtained 10.2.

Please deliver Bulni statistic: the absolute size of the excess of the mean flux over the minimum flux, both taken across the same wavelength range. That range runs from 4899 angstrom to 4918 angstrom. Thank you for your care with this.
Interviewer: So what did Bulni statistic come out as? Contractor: 0.28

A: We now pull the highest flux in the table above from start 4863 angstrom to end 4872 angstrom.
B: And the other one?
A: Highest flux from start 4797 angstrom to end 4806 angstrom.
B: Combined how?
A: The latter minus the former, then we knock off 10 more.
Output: -7.6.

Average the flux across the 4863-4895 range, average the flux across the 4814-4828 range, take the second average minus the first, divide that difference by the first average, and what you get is 0.21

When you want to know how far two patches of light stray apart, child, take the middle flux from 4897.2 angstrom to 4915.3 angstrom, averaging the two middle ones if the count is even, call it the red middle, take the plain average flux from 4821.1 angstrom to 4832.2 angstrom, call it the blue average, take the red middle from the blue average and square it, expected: 1.1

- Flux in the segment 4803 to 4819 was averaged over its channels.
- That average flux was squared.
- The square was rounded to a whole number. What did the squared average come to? 87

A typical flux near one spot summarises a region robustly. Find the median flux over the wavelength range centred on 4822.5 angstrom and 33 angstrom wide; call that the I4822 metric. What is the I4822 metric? 9.51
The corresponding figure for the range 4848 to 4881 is 8.01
